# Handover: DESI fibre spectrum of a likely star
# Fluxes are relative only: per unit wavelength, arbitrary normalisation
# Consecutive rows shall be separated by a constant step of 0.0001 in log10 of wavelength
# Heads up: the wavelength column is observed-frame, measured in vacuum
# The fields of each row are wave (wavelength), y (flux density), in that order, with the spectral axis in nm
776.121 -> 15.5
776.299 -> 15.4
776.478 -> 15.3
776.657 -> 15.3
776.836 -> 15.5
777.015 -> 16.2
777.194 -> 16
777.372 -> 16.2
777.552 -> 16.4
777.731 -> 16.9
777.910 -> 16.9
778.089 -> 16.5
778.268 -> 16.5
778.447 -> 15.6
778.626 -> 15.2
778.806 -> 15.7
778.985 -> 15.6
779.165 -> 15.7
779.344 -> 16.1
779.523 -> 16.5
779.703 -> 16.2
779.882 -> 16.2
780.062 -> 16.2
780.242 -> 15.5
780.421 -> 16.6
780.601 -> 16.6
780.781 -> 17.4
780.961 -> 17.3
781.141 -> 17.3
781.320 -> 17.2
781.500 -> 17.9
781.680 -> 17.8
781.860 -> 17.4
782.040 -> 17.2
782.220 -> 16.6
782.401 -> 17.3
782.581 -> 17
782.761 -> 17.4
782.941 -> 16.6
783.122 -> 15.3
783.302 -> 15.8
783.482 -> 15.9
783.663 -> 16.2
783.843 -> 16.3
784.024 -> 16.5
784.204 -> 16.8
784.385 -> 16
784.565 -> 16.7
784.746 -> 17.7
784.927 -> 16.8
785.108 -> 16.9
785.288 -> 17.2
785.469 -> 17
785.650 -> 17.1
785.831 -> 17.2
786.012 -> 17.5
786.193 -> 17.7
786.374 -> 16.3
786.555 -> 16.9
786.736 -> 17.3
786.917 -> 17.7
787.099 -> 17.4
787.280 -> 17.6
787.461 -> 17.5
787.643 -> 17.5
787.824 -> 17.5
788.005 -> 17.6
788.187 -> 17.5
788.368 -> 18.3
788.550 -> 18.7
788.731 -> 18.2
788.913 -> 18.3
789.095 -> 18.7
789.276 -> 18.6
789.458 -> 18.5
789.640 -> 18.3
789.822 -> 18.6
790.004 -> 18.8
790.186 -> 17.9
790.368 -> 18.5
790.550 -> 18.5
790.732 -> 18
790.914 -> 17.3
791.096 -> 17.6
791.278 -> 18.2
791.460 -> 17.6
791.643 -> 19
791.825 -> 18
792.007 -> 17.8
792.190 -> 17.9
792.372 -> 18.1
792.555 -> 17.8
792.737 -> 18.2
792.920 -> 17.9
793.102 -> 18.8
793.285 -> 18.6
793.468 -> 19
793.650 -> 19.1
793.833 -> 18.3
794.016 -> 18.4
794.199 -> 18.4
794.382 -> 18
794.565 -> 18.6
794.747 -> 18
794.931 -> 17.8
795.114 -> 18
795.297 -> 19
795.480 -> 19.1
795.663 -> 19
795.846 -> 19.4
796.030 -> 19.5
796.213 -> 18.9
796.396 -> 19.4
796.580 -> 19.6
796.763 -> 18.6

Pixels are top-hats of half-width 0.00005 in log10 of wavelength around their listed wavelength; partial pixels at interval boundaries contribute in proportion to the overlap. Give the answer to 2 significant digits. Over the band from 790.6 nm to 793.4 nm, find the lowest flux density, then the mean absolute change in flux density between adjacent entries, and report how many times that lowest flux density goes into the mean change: 0.030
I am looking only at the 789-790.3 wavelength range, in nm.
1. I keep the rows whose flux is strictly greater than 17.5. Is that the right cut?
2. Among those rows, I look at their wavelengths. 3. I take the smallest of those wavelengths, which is 789.095 nm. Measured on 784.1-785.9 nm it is 784.746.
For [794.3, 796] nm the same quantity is 794.382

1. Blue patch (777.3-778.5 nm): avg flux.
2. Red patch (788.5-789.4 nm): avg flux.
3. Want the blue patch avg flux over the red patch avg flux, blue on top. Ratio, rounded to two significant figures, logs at 0.89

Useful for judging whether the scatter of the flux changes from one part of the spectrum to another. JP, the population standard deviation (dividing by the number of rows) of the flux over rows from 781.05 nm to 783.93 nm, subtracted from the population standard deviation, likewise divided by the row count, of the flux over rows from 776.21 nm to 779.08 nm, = -0.17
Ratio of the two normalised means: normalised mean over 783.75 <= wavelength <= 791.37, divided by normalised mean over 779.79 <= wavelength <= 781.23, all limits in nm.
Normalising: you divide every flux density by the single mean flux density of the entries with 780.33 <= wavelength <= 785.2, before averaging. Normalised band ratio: 1.06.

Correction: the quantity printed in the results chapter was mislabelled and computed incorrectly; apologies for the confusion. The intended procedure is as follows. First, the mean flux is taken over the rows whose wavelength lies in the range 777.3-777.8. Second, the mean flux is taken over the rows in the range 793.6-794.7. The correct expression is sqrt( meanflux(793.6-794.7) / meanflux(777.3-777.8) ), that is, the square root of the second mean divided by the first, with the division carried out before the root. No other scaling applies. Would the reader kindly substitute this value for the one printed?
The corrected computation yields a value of 1.06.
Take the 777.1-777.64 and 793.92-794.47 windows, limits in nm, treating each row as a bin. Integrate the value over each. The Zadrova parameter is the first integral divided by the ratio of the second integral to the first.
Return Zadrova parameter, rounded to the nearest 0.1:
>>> 7.6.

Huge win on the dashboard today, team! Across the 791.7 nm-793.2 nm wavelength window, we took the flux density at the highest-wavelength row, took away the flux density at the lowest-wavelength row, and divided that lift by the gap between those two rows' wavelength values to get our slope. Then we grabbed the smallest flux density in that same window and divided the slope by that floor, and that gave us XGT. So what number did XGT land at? 0.035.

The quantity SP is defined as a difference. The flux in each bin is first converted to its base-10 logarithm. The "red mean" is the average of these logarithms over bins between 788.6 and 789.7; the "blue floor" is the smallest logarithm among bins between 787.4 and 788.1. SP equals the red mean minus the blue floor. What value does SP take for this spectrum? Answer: 0.023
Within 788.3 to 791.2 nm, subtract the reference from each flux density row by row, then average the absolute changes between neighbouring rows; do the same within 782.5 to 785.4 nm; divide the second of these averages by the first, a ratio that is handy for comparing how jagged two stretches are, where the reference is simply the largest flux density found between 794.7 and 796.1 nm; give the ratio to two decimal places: 1.47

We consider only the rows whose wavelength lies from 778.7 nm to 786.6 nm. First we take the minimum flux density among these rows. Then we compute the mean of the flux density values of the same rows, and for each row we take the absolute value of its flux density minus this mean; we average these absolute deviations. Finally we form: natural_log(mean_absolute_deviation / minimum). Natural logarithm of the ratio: -3.30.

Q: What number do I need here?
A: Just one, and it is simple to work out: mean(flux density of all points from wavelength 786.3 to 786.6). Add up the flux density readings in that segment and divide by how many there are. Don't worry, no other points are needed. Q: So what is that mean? 16.6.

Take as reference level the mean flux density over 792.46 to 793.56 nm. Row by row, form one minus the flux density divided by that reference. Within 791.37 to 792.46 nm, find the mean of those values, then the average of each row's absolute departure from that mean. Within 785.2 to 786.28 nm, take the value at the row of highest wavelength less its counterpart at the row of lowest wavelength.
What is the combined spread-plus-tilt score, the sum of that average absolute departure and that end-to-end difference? -0.010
